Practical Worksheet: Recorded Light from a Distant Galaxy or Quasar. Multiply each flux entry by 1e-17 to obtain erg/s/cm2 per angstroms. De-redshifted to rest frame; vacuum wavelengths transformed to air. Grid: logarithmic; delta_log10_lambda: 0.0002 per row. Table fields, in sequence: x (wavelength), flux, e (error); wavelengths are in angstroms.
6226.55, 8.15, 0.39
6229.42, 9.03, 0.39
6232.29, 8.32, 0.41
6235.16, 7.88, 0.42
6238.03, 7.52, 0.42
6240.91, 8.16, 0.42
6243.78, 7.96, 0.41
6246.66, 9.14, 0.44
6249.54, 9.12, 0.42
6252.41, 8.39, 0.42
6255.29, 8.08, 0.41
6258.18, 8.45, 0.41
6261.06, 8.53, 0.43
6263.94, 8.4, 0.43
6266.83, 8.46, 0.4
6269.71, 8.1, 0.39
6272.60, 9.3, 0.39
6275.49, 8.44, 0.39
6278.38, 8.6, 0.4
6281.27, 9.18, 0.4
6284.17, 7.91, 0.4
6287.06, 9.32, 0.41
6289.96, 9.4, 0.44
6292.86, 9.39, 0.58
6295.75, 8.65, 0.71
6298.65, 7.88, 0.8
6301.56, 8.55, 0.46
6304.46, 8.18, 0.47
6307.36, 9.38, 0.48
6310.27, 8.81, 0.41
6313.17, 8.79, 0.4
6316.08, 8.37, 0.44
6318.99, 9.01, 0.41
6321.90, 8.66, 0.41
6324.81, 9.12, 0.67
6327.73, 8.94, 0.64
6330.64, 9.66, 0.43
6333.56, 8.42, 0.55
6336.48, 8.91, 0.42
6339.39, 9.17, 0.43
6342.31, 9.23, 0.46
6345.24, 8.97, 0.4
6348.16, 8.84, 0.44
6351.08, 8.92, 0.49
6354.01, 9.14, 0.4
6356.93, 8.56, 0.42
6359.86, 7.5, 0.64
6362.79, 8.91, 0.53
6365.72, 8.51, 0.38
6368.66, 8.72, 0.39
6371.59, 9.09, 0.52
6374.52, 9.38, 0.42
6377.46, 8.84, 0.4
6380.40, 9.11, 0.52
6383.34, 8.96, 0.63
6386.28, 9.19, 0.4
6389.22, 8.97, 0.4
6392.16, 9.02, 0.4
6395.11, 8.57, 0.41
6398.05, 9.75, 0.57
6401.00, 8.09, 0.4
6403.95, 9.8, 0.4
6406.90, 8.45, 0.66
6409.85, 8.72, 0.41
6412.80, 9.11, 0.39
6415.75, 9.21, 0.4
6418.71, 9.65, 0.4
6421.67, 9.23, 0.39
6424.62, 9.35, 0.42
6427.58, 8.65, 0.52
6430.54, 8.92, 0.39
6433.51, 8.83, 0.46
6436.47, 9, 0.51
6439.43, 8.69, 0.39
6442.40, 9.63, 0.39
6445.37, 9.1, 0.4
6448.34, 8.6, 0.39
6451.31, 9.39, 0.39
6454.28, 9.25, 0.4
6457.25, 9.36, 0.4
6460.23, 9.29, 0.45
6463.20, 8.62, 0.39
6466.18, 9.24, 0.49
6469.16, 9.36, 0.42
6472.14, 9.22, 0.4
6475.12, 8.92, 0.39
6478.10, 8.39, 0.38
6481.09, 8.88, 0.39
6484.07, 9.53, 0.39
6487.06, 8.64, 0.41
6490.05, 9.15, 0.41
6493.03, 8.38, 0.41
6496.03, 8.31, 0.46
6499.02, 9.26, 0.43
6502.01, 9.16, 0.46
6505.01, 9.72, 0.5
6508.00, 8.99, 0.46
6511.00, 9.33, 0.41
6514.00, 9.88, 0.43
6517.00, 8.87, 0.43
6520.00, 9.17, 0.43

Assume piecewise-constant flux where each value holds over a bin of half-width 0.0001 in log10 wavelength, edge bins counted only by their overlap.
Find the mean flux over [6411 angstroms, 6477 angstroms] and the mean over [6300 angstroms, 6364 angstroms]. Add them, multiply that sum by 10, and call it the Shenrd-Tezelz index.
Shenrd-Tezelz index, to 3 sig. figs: 179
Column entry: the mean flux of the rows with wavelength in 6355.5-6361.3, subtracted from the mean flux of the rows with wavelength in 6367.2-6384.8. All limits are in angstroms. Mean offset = 1.0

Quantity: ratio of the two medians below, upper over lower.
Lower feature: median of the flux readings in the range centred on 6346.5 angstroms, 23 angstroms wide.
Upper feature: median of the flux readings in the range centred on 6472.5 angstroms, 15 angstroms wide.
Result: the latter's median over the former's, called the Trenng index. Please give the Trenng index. 1.03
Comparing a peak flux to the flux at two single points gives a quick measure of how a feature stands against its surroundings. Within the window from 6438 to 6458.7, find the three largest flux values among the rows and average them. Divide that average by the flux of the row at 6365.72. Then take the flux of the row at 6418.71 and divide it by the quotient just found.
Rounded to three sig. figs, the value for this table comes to 8.68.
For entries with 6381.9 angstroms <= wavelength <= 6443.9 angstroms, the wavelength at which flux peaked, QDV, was 6403.95 angstroms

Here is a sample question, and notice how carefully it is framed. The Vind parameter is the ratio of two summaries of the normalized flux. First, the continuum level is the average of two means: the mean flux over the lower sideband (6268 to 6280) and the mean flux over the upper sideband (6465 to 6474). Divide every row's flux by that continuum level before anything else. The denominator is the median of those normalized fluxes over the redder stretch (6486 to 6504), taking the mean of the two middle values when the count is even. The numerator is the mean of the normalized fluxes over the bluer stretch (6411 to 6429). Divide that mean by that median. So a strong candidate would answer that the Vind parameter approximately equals 1.03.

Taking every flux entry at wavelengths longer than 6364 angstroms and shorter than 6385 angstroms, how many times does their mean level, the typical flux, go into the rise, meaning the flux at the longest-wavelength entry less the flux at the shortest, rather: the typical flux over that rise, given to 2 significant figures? 20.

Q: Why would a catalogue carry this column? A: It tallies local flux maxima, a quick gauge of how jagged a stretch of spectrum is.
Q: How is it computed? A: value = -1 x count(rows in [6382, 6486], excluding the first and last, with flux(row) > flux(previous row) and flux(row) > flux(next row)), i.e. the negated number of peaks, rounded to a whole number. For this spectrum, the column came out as -12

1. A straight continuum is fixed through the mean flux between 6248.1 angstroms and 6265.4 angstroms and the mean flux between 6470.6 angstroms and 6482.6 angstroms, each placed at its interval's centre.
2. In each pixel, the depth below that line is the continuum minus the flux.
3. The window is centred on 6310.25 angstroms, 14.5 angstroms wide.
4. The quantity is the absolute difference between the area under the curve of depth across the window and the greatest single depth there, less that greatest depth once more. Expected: 2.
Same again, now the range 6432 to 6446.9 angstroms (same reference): 4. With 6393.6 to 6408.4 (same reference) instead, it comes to 3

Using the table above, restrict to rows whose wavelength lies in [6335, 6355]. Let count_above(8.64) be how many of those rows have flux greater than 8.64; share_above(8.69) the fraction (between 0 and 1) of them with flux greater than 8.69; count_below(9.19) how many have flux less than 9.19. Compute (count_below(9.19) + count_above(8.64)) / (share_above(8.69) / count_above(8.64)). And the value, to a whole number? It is 91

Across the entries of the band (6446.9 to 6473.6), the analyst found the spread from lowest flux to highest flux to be 0.79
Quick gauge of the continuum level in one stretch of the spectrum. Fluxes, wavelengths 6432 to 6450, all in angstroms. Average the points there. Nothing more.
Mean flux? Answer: 9.0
